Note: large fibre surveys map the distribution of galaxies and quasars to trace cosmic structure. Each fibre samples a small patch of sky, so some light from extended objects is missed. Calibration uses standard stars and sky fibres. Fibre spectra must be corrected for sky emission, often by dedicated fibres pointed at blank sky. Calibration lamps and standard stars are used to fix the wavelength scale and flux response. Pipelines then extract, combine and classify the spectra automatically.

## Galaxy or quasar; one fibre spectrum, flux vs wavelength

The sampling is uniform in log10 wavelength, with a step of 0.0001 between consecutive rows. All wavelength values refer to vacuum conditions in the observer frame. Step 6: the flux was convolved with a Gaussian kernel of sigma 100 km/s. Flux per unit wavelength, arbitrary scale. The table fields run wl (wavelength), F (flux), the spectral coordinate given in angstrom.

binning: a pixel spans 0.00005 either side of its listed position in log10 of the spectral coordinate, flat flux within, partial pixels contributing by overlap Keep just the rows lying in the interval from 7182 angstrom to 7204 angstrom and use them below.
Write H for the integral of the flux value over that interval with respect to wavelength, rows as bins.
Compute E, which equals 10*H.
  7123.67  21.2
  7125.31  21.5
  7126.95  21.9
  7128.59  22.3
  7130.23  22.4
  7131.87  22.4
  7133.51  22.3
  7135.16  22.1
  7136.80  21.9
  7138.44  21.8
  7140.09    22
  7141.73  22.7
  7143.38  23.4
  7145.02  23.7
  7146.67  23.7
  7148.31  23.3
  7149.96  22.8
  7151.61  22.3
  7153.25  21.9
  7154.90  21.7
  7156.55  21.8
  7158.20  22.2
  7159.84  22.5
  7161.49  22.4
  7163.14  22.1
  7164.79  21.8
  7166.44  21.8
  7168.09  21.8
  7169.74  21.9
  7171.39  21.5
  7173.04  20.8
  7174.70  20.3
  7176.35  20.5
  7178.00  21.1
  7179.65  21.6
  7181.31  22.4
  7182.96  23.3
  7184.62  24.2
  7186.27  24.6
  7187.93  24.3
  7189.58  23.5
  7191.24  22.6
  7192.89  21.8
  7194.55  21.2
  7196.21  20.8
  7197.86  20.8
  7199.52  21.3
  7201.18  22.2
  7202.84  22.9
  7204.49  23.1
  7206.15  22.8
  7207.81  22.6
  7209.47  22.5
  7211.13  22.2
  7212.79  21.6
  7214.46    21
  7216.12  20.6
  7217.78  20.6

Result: 4970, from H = 497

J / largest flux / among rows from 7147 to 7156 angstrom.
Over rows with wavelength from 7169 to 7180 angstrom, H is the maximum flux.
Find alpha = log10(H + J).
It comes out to 1.66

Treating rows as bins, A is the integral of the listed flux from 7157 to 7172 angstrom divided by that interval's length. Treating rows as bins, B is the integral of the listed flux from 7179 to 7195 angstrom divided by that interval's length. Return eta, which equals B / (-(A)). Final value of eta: -1.045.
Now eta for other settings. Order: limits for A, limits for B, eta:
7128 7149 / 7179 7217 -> -0.988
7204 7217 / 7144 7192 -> -1.016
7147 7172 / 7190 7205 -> -0.987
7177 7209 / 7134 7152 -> -1.010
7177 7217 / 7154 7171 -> -0.987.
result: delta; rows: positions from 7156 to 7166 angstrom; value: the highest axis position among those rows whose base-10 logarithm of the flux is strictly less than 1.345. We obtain 7164.79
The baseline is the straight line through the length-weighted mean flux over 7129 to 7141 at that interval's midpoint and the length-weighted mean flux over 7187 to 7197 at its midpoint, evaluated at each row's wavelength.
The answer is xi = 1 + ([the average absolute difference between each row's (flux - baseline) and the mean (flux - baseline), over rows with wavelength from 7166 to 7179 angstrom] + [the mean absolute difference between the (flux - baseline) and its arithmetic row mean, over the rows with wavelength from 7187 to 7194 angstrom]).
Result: 2.41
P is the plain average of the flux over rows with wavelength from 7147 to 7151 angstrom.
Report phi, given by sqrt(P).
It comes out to 4.80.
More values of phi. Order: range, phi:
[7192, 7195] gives 4.64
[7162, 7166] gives 4.69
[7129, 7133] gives 4.73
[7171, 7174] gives 4.60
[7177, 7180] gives 4.62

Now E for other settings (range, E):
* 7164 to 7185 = 4560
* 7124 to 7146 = 4911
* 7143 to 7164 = 4743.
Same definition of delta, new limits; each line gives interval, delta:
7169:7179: 7178.00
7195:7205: 7199.52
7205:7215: 7214.46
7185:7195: 7194.55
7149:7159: 7156.55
